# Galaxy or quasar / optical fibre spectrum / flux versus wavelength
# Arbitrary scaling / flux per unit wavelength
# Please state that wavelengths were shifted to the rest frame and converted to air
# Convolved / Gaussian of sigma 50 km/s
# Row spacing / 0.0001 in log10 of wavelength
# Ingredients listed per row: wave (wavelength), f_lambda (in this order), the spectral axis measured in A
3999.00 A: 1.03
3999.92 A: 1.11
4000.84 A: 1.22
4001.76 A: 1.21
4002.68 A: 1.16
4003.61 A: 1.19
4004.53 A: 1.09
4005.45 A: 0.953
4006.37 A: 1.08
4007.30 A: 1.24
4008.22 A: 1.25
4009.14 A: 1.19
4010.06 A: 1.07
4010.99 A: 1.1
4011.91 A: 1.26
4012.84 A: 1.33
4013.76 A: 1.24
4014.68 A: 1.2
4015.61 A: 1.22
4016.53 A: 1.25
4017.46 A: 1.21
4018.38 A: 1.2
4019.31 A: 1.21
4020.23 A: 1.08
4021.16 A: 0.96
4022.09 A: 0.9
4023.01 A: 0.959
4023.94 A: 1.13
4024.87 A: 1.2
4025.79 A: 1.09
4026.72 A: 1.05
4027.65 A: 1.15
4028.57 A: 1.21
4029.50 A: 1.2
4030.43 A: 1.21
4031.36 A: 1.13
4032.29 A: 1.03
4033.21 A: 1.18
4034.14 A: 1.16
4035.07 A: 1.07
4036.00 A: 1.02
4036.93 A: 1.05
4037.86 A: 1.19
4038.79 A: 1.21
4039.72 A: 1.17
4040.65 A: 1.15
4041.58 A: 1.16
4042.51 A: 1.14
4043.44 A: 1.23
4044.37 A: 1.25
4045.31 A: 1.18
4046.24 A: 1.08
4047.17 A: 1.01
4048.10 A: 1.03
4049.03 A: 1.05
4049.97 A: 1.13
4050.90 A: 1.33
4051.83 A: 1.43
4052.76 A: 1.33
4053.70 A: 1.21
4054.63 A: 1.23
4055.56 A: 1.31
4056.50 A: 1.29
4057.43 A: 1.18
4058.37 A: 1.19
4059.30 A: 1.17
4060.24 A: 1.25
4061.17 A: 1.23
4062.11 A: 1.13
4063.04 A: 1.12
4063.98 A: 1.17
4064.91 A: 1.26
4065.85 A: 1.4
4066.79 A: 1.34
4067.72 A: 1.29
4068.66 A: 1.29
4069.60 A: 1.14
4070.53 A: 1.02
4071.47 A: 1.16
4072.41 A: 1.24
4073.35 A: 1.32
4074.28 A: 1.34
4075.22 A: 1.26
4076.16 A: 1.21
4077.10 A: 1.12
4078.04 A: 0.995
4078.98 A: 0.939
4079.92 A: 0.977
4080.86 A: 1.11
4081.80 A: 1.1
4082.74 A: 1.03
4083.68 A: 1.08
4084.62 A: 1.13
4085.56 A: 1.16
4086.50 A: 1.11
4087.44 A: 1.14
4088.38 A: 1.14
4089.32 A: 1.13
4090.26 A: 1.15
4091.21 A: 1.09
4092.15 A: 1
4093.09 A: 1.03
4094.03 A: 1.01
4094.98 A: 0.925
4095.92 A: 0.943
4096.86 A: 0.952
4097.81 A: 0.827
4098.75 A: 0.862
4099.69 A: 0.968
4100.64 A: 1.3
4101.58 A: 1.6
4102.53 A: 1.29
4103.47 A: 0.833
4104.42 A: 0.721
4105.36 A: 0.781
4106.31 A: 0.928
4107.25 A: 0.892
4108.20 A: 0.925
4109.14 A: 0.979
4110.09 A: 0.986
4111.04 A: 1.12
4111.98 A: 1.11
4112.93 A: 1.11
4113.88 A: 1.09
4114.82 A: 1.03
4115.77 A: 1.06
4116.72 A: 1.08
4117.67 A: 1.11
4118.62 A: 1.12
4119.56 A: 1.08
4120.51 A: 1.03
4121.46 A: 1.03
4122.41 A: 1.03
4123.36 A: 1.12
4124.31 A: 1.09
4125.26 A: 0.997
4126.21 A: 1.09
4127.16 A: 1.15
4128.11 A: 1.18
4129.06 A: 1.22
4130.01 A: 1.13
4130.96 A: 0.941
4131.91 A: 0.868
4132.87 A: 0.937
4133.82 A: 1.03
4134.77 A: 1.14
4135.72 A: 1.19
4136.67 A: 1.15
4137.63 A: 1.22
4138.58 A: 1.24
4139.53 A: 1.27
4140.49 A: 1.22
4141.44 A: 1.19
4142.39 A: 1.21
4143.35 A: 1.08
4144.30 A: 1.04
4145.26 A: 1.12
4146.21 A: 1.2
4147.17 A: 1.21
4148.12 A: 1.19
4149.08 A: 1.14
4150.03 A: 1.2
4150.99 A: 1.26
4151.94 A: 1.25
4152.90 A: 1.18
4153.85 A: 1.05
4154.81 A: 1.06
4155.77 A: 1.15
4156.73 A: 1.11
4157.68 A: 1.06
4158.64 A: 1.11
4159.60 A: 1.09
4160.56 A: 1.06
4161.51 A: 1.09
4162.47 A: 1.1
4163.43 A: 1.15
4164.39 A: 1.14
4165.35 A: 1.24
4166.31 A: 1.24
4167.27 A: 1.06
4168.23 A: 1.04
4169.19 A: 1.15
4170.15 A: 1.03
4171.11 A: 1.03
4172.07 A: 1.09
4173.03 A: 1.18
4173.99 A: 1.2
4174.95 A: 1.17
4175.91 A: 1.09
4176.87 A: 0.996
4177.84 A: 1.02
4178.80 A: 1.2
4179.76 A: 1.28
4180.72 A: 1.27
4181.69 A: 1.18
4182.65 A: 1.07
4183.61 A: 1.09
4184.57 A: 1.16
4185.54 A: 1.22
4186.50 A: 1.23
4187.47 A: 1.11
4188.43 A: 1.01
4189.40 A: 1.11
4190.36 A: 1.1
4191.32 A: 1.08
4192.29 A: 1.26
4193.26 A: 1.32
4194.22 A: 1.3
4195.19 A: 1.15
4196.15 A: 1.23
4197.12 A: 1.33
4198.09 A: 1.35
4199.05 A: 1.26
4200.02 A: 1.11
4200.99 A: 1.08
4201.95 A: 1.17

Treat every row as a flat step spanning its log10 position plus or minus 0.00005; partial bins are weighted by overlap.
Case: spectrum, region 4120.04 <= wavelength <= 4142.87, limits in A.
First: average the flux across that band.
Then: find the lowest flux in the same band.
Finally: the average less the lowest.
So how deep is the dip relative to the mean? 0.24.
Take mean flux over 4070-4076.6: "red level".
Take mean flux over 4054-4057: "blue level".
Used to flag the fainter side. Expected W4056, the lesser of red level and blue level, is 1.22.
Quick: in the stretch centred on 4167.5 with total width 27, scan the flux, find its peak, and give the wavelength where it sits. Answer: 4179.76 A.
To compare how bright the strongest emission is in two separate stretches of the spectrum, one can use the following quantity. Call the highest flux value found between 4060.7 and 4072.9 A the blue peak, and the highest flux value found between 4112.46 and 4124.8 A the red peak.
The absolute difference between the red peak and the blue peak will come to 0.28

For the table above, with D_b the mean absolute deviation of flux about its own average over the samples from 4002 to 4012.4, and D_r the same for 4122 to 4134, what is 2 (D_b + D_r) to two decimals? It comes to 0.33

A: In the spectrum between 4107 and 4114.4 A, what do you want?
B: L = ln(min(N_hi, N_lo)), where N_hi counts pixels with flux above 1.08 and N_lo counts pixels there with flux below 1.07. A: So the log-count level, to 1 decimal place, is 1.4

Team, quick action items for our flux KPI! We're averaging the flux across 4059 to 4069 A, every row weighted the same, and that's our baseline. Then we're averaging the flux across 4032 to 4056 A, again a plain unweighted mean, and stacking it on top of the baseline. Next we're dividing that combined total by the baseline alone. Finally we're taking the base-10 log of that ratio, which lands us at 0.288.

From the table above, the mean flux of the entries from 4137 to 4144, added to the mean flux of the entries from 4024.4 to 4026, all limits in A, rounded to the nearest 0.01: 2.35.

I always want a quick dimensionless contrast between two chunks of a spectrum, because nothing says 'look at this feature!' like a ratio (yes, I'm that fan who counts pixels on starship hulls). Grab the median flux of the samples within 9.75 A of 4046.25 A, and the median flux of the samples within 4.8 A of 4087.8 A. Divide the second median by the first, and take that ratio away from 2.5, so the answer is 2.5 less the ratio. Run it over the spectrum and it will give 1.542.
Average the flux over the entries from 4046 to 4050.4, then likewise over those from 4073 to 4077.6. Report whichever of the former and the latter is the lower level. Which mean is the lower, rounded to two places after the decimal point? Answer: 1.06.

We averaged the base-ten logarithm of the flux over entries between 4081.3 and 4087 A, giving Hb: 0.04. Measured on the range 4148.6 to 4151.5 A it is 0.08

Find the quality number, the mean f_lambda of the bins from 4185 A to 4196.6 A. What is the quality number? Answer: 1.18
